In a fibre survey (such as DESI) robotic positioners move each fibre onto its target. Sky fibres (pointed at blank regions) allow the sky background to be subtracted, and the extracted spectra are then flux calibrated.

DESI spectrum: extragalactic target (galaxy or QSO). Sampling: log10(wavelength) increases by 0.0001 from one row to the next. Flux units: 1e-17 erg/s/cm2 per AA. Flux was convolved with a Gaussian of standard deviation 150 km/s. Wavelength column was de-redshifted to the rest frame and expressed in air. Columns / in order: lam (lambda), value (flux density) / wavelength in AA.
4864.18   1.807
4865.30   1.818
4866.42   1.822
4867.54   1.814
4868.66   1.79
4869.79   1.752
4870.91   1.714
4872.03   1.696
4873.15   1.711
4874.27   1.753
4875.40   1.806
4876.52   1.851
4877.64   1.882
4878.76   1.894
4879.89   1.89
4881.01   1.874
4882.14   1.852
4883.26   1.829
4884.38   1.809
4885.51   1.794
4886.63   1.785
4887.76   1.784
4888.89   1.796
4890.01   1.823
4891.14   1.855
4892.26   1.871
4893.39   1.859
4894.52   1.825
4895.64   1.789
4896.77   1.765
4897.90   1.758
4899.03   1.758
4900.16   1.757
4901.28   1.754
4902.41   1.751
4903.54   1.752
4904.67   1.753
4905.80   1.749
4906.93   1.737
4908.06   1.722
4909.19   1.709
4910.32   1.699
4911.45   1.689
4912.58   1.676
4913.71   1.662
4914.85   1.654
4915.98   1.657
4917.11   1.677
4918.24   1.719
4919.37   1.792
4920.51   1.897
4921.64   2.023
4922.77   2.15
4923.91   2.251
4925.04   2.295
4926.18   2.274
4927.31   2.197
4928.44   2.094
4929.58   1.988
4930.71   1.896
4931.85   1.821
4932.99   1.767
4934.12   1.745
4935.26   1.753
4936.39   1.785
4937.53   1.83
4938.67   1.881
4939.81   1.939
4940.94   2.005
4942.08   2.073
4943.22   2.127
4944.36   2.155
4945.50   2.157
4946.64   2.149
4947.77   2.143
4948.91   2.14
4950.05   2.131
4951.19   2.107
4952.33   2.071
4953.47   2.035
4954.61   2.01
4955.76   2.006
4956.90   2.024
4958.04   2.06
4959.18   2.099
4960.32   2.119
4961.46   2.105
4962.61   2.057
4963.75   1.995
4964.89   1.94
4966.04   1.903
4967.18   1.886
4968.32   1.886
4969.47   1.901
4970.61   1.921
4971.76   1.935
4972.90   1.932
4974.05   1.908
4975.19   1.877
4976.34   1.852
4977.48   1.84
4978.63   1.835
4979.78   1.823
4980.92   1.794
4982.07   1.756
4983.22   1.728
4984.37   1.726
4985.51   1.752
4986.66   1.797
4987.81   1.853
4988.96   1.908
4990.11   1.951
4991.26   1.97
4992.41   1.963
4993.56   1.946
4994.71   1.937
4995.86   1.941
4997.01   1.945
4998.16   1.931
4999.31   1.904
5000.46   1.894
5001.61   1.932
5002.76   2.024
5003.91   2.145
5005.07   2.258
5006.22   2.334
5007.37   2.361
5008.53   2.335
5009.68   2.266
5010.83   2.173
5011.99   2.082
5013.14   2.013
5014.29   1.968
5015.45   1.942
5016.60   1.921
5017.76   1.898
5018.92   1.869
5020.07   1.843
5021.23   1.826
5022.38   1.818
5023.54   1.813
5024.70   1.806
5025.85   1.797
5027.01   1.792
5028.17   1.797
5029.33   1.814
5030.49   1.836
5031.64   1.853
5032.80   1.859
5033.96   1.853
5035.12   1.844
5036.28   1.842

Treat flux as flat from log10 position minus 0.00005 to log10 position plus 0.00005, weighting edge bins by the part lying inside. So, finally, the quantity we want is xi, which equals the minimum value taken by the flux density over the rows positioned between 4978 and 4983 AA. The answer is 1.756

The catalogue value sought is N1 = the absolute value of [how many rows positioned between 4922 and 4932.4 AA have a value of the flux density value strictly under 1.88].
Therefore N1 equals 1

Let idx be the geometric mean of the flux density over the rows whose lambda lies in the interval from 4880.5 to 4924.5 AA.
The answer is 1.79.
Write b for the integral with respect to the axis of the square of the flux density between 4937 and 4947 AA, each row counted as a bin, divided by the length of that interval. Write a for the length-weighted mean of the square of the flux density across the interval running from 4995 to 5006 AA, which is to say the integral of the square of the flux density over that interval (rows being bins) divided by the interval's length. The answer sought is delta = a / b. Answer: 0.98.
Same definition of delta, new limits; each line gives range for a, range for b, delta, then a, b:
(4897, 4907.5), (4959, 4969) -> 0.77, 3.07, 4.0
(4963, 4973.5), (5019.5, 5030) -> 1.13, 3.70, 3.3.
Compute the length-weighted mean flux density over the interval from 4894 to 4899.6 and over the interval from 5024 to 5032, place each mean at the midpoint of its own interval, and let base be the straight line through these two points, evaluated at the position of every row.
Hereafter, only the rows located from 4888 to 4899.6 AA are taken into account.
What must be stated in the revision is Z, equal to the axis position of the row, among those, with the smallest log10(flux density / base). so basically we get 4899.03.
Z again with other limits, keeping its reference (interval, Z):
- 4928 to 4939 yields 4934.12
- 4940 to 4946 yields 4940.94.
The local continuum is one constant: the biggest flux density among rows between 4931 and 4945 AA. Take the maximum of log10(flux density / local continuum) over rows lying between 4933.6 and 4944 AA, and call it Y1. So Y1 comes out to -0.01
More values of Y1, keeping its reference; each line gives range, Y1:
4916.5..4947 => 0.03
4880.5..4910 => -0.06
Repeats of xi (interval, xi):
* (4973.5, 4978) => 1.84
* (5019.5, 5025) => 1.806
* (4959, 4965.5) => 1.94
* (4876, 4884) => 1.829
